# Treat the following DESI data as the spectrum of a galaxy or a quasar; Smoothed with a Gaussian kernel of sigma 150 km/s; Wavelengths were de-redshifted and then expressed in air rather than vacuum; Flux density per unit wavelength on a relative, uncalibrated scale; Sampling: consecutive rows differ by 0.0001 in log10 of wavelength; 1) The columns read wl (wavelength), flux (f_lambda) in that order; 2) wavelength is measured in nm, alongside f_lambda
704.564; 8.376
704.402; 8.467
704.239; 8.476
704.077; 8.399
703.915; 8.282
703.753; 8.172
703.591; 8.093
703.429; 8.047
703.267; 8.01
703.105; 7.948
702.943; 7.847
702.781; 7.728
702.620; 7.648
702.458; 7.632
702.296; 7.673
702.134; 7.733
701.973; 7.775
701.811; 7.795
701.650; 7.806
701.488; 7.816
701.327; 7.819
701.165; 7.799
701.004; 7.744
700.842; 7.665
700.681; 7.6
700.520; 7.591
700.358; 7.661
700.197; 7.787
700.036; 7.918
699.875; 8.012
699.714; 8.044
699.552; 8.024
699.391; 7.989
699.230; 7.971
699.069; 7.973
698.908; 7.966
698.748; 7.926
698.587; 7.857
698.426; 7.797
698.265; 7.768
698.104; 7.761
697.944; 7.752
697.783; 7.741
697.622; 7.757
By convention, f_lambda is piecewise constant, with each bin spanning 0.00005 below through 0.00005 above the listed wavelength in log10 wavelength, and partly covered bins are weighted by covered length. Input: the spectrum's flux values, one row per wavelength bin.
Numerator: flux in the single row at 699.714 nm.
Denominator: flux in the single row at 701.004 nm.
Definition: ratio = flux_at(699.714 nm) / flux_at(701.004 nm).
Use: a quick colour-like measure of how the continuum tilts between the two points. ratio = 1.04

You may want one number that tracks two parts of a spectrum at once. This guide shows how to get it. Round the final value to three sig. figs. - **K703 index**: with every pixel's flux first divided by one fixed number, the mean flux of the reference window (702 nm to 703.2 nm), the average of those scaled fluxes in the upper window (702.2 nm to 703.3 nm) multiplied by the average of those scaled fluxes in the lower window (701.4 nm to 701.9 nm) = 1.01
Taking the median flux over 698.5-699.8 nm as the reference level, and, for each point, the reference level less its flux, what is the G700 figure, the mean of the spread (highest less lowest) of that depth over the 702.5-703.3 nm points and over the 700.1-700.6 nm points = 0.28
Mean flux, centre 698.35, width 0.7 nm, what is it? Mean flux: 7.80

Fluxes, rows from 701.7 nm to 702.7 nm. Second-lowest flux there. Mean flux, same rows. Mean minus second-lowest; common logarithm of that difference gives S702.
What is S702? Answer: -1.2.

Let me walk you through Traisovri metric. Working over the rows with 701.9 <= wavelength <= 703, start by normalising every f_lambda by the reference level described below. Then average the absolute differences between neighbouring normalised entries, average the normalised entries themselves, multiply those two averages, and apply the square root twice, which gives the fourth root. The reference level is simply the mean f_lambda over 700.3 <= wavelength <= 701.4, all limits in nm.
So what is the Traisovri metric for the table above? 0.297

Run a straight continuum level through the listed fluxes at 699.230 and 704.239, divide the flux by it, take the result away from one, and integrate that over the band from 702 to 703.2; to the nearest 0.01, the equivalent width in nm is 0.08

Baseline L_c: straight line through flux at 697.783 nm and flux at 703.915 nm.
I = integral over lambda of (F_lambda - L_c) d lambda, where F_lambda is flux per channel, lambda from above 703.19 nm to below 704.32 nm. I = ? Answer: -0.1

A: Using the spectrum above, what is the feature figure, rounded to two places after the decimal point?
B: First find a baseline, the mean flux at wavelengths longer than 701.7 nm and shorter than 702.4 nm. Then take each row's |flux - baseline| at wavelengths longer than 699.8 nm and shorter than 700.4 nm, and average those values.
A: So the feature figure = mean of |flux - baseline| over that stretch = 0.14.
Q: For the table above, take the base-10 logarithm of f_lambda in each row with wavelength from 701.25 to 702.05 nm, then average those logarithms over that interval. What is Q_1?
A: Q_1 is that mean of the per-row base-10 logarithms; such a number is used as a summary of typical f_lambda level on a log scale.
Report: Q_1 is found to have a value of 0.892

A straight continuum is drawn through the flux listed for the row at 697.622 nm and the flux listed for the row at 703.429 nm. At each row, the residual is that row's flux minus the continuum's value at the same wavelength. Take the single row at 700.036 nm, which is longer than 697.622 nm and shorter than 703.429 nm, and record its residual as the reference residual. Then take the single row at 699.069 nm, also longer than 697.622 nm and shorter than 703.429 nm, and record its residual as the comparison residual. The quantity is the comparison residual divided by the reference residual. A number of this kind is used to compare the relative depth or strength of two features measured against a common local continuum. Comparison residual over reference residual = 3.6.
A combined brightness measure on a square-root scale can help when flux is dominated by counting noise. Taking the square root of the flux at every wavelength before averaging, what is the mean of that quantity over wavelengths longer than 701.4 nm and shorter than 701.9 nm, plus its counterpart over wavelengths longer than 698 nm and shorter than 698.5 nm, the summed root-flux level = 5.58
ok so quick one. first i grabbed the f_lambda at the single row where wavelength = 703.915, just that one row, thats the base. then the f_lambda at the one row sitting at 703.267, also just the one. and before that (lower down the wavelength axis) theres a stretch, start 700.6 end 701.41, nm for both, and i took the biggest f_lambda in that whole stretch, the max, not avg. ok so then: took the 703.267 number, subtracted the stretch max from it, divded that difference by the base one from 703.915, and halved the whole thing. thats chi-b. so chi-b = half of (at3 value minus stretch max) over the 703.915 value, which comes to 0.012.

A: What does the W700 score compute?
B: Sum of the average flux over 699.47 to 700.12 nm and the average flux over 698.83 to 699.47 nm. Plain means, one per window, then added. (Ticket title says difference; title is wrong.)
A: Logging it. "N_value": 15.97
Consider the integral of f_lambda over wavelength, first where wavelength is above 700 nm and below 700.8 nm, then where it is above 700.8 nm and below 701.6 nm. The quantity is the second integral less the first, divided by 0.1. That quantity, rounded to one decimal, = 0.5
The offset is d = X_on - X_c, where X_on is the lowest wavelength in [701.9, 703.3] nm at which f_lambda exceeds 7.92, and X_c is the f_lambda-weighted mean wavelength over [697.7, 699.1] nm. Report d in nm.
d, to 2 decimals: 4.67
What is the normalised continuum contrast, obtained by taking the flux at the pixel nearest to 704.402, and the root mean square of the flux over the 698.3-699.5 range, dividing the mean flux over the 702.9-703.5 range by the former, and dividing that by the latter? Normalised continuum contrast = 0.119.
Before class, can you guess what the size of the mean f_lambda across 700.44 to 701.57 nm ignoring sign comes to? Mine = 7.72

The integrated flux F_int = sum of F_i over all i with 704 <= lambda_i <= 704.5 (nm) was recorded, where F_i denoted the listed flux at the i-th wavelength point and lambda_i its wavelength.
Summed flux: 25.3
